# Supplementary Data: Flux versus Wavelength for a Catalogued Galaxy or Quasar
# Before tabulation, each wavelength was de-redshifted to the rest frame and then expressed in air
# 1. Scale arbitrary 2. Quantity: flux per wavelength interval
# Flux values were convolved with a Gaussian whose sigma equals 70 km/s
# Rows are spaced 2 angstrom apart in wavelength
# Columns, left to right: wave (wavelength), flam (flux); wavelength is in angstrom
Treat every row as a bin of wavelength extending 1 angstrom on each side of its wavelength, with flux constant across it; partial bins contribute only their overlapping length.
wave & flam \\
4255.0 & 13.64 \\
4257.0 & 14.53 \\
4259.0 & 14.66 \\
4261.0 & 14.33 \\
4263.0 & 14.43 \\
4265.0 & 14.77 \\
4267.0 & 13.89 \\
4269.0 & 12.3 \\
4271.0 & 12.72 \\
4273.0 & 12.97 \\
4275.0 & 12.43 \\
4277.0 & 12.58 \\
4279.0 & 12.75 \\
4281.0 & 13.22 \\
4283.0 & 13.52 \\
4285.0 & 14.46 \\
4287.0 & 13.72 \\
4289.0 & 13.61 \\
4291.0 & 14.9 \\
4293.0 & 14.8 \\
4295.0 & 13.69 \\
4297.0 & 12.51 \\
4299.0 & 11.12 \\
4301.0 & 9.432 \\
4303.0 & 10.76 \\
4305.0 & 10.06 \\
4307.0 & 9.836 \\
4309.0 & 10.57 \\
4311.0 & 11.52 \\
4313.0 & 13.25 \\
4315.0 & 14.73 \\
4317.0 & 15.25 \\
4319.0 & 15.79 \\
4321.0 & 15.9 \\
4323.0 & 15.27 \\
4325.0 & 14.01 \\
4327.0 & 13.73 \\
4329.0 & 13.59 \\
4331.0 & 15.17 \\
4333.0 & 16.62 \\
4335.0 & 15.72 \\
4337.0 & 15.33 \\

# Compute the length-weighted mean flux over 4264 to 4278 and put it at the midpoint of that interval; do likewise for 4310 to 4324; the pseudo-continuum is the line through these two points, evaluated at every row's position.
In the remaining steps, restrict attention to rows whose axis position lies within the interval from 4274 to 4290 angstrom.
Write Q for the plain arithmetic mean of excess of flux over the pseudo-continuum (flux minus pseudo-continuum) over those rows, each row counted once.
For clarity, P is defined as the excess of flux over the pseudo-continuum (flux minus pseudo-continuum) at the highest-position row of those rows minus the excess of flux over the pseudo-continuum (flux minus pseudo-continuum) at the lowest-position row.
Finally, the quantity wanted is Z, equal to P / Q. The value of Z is -5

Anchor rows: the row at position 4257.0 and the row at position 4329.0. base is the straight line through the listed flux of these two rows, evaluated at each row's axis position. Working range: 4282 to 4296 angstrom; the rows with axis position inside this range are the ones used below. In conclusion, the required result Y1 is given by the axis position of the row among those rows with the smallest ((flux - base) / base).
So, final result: 4283.0 angstrom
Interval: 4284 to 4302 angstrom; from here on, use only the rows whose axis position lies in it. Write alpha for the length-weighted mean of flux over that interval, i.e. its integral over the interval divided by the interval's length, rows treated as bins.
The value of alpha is 13.1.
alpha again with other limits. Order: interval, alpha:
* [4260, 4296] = 13.6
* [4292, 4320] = 12.4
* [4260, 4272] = 13.7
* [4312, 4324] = 15.0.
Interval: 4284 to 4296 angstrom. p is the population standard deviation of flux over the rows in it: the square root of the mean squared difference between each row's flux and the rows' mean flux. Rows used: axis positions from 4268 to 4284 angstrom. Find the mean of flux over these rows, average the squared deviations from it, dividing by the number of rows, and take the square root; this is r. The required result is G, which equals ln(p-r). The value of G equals -1.8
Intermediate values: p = 0.5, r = 0.4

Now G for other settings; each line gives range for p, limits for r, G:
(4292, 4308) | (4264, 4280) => 0.0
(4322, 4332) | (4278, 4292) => -3.1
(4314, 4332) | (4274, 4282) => -0.7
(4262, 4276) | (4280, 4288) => -0.8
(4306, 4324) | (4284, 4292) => 0.5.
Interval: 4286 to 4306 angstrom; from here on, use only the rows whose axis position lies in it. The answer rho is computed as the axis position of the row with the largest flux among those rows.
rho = 4291.0 angstrom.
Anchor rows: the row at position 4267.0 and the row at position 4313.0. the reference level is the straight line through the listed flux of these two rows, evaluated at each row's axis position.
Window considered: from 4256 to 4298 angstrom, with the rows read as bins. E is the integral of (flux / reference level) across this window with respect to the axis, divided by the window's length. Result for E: 0.99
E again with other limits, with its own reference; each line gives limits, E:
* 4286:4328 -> 0.98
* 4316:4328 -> 1.14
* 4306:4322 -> 1.01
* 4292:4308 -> 0.86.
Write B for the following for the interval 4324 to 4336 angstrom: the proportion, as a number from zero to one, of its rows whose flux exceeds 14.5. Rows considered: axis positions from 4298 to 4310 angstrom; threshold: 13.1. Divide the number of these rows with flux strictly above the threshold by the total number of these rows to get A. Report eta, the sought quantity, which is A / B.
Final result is 0.0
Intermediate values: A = 0.00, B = 0.50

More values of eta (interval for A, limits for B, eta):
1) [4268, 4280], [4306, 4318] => 0.0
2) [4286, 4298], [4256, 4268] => 1.7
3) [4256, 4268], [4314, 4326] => 1.2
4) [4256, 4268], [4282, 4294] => 3.0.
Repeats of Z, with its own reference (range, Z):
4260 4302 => 38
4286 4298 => -12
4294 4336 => -1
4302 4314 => -1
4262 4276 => -7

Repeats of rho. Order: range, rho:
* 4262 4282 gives 4265.0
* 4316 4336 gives 4333.0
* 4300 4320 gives 4319.0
